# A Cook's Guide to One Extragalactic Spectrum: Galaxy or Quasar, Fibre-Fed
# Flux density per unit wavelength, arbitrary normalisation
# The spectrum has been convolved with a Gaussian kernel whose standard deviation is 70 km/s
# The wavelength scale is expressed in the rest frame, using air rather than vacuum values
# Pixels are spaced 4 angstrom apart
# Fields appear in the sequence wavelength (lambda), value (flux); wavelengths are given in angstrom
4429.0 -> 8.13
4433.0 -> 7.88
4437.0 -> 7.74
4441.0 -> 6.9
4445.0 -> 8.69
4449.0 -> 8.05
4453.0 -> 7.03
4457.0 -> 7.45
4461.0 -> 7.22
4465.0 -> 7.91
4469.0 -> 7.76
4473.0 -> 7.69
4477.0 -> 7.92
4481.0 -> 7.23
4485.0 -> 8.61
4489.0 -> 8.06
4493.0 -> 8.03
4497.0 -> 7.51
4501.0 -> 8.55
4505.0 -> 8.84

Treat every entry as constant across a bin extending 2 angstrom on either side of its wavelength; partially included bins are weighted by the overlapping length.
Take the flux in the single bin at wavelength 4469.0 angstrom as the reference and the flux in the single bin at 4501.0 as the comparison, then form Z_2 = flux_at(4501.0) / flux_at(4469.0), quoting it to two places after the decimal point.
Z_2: 1.10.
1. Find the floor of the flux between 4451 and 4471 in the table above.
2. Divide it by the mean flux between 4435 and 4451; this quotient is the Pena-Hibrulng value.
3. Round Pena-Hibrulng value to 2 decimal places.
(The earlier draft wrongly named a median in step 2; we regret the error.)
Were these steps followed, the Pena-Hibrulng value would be 0.90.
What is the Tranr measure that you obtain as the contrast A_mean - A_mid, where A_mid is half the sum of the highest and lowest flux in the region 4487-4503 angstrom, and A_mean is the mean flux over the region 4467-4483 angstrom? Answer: -0.38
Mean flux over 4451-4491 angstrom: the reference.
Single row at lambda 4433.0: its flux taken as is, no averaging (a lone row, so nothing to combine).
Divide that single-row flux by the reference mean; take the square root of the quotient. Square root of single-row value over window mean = 1.01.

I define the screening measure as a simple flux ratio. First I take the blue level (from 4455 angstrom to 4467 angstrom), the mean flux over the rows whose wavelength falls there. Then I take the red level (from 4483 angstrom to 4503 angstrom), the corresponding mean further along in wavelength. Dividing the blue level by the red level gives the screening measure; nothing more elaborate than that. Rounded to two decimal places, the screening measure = 0.92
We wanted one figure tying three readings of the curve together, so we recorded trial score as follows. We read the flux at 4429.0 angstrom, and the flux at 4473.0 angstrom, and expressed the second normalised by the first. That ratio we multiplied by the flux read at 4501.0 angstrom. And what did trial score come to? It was 8.1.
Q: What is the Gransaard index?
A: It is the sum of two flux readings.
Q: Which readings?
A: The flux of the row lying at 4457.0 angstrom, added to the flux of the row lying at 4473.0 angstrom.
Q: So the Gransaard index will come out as 15.1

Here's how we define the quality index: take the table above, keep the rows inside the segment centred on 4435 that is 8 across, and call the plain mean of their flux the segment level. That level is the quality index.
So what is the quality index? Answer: 7.81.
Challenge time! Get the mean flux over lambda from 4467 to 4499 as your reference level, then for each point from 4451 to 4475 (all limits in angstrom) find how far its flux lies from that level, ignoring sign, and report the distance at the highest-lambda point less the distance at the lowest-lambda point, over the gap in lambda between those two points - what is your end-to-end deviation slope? -0.033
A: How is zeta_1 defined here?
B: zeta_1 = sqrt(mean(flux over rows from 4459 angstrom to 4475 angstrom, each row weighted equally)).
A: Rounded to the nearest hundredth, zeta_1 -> 2.76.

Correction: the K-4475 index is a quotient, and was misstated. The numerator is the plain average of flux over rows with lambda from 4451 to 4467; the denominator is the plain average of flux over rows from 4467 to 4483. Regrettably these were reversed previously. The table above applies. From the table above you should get 0.97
